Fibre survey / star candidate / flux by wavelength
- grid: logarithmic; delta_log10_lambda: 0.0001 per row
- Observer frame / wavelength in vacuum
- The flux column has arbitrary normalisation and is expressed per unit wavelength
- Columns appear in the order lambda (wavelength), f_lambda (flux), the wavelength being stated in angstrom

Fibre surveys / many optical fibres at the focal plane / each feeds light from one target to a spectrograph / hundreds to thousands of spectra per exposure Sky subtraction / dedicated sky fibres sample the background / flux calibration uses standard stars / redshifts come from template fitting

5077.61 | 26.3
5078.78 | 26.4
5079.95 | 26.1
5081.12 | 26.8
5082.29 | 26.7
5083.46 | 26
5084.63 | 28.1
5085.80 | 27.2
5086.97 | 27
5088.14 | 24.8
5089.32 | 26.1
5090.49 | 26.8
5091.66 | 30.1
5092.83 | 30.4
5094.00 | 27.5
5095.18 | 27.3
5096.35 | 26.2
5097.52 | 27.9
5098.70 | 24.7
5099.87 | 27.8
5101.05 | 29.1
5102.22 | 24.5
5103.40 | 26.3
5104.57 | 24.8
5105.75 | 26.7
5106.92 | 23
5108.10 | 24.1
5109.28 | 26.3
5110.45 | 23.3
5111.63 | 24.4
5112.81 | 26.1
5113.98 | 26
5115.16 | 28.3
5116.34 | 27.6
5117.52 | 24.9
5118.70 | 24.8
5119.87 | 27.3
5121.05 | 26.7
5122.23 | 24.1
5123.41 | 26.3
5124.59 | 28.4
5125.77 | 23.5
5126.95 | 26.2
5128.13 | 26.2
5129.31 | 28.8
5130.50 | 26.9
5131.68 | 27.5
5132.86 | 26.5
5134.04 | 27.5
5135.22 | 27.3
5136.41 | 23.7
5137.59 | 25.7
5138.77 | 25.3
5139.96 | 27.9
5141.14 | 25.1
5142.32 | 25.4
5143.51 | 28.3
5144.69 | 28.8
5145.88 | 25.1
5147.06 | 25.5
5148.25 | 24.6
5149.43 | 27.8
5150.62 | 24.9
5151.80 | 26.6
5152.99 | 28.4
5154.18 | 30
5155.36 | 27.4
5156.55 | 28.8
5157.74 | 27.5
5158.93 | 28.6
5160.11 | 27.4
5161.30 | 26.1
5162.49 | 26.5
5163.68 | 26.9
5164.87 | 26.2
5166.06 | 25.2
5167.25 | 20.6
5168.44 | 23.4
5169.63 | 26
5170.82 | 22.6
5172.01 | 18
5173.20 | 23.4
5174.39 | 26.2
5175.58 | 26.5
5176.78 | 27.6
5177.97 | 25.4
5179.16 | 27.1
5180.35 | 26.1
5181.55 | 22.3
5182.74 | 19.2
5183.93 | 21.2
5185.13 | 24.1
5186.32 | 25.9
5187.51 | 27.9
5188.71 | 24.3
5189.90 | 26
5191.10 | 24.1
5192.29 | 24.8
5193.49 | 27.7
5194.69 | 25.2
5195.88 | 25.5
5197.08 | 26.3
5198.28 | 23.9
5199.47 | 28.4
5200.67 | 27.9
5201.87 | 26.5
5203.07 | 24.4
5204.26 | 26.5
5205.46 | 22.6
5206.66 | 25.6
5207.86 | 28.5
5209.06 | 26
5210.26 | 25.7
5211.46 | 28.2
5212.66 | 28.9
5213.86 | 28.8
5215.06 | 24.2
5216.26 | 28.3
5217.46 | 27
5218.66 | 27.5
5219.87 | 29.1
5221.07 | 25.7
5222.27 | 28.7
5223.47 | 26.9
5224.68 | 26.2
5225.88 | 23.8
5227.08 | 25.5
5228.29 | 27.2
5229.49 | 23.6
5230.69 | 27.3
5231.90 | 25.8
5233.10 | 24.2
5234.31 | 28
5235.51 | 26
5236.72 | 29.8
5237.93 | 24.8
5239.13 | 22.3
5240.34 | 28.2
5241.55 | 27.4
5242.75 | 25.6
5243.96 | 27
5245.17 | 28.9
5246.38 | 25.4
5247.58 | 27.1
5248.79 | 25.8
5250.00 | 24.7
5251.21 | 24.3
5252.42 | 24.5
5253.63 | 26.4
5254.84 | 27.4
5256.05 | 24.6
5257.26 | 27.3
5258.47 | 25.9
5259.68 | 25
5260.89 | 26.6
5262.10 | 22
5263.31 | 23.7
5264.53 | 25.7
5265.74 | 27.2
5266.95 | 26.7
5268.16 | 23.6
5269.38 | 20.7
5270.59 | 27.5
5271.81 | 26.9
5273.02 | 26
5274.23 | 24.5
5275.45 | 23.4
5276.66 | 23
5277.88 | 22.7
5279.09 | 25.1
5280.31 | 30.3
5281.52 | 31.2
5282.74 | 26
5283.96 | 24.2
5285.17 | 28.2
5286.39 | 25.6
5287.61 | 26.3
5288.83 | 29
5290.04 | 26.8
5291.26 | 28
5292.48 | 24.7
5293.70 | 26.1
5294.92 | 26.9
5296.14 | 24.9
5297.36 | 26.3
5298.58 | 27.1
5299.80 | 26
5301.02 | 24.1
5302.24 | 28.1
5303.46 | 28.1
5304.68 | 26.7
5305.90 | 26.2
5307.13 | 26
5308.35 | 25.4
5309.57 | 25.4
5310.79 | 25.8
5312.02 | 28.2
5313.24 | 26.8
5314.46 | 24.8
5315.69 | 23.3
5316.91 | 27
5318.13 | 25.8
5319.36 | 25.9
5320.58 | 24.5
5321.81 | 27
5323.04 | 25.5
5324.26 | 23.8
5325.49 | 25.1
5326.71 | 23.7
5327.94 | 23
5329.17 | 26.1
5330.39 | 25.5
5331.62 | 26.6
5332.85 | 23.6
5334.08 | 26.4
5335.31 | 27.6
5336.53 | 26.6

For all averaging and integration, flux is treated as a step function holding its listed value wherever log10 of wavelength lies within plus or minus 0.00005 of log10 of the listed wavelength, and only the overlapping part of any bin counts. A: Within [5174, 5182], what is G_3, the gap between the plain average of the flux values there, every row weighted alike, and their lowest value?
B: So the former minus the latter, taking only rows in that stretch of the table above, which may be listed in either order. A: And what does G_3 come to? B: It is 3.6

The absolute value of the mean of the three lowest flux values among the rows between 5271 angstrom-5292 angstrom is 23.0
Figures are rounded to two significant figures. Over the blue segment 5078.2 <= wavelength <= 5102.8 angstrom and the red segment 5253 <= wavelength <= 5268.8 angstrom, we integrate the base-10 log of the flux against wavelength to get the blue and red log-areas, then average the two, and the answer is 29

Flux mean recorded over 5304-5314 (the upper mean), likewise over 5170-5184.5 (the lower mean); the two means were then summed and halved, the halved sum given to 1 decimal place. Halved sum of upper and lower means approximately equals 25.1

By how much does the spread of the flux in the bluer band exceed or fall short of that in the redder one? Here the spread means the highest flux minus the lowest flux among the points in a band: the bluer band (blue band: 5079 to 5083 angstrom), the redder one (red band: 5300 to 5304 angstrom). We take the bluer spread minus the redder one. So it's -3.3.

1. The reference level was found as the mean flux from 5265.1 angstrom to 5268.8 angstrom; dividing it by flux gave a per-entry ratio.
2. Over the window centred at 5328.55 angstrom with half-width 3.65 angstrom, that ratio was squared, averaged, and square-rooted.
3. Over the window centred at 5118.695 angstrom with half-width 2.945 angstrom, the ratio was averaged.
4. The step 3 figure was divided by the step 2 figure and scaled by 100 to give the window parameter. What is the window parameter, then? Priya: 95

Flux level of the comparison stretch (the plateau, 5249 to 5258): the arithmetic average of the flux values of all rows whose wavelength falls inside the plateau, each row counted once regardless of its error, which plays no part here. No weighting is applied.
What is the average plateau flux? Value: 25.6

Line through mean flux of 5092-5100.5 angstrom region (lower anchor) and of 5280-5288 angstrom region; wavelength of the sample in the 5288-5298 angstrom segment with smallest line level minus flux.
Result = 5288.83 angstrom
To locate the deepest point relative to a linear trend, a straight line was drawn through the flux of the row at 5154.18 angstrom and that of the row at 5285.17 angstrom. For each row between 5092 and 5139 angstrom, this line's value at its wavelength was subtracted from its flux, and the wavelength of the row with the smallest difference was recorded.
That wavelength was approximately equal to 5106.92 angstrom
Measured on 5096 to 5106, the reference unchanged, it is 5102.22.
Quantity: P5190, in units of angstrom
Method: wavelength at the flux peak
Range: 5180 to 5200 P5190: 5199.47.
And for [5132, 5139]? 5134.04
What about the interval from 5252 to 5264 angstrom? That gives 5254.84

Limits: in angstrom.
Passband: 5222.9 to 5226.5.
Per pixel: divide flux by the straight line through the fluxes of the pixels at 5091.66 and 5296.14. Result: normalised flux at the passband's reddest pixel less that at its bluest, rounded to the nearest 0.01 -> -0.11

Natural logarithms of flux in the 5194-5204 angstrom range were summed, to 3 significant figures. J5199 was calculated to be 26.1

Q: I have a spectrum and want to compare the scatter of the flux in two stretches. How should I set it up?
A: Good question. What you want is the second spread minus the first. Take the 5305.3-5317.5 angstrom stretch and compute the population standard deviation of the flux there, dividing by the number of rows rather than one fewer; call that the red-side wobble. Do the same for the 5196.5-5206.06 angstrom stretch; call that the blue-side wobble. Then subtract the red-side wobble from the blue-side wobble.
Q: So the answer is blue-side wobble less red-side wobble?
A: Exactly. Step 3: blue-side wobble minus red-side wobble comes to 0.6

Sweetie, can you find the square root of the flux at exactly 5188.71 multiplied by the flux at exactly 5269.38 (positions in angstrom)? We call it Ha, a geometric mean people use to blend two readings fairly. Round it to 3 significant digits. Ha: 22.4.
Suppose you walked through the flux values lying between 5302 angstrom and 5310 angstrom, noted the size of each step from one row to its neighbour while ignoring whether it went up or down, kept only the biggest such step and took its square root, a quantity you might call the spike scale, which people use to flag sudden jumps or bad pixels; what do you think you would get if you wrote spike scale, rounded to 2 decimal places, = 1.18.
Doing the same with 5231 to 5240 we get 2.24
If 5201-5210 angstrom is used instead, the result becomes 1.97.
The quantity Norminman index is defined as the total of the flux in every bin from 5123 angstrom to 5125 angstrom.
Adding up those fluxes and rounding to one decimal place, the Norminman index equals 54.7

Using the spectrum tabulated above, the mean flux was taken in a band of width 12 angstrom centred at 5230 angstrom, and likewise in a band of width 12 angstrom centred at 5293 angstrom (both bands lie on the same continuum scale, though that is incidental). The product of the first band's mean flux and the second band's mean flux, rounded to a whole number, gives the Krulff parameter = 685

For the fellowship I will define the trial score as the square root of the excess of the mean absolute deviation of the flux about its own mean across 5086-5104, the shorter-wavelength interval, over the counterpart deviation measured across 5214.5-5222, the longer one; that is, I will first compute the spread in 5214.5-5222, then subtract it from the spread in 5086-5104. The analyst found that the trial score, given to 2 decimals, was 0.21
